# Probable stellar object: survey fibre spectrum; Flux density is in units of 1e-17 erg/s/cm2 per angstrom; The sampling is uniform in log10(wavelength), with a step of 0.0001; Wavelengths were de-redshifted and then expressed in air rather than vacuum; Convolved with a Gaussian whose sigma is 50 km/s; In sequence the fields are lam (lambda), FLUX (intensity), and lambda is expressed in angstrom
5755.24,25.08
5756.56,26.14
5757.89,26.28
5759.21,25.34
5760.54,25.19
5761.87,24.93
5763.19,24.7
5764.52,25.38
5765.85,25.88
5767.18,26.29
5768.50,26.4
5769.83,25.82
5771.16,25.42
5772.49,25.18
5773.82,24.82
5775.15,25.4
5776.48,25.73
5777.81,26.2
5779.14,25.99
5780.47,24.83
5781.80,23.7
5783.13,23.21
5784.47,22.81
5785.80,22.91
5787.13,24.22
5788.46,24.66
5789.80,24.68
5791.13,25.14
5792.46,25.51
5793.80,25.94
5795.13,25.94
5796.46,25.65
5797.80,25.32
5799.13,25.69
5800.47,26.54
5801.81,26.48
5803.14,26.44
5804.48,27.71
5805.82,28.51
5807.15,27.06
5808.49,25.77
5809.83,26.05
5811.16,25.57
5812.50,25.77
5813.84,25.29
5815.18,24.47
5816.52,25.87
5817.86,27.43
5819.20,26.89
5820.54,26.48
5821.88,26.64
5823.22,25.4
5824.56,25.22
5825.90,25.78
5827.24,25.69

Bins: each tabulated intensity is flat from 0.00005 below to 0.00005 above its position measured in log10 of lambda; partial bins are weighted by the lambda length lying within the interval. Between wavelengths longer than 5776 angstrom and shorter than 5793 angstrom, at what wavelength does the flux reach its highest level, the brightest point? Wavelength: 5777.81 angstrom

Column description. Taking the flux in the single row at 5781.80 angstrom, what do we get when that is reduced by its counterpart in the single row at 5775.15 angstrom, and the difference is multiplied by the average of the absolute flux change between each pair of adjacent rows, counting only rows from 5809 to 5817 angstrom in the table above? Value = -1.1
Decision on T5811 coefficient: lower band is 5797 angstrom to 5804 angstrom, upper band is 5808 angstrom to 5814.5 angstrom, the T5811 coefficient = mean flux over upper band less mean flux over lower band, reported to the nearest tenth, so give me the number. -0.4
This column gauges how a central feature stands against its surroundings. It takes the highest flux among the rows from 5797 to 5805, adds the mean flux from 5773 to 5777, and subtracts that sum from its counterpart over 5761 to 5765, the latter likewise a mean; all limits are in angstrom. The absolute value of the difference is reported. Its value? 28.0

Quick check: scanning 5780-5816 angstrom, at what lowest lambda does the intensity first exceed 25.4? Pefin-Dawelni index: 5792.46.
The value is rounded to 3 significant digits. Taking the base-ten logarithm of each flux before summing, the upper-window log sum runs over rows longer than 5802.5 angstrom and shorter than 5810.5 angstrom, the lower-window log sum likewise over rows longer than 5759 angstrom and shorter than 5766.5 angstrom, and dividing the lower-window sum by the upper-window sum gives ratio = 0.981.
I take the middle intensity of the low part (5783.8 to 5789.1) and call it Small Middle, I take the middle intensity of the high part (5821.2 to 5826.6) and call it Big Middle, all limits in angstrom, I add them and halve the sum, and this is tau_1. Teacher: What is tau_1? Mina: 24.58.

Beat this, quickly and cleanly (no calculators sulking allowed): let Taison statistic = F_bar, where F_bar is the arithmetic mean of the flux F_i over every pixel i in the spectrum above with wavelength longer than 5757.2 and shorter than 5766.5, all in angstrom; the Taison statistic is 25.4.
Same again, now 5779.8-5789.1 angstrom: 23.8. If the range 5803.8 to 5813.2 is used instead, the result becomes 26.6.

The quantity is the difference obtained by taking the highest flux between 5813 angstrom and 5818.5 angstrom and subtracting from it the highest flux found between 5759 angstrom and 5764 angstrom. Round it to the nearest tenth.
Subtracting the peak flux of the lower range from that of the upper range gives 2.1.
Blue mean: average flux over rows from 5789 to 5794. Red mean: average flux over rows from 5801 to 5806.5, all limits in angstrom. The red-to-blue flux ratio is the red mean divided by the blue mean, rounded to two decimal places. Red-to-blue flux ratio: 1.08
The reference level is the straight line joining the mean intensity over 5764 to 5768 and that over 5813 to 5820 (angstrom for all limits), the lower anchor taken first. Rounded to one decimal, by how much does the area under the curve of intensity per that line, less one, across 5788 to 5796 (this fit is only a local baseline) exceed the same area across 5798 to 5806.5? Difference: -0.5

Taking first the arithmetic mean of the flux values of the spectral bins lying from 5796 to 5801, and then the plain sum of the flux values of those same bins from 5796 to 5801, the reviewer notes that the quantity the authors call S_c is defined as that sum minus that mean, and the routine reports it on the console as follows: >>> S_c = 77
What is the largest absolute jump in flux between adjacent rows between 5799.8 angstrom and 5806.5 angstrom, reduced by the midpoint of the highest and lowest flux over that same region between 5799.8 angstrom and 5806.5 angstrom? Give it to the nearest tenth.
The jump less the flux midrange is -26.2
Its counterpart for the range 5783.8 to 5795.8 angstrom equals -23.1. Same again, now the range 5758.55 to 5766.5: -24.6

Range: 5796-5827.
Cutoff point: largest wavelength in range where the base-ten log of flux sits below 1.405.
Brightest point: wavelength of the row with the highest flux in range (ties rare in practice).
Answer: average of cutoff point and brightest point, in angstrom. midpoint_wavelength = 5815.2 angstrom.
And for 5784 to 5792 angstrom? 5791.1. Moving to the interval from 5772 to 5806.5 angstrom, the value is 5801.8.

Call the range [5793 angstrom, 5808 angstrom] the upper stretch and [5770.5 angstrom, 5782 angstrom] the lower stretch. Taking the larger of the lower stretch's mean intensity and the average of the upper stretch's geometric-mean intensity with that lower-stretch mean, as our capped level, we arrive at 25.9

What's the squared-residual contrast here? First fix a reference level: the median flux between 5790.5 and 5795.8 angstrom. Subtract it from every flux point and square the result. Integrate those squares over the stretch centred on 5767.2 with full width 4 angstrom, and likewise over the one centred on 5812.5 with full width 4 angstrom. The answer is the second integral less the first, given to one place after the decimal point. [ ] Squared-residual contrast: -0.8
